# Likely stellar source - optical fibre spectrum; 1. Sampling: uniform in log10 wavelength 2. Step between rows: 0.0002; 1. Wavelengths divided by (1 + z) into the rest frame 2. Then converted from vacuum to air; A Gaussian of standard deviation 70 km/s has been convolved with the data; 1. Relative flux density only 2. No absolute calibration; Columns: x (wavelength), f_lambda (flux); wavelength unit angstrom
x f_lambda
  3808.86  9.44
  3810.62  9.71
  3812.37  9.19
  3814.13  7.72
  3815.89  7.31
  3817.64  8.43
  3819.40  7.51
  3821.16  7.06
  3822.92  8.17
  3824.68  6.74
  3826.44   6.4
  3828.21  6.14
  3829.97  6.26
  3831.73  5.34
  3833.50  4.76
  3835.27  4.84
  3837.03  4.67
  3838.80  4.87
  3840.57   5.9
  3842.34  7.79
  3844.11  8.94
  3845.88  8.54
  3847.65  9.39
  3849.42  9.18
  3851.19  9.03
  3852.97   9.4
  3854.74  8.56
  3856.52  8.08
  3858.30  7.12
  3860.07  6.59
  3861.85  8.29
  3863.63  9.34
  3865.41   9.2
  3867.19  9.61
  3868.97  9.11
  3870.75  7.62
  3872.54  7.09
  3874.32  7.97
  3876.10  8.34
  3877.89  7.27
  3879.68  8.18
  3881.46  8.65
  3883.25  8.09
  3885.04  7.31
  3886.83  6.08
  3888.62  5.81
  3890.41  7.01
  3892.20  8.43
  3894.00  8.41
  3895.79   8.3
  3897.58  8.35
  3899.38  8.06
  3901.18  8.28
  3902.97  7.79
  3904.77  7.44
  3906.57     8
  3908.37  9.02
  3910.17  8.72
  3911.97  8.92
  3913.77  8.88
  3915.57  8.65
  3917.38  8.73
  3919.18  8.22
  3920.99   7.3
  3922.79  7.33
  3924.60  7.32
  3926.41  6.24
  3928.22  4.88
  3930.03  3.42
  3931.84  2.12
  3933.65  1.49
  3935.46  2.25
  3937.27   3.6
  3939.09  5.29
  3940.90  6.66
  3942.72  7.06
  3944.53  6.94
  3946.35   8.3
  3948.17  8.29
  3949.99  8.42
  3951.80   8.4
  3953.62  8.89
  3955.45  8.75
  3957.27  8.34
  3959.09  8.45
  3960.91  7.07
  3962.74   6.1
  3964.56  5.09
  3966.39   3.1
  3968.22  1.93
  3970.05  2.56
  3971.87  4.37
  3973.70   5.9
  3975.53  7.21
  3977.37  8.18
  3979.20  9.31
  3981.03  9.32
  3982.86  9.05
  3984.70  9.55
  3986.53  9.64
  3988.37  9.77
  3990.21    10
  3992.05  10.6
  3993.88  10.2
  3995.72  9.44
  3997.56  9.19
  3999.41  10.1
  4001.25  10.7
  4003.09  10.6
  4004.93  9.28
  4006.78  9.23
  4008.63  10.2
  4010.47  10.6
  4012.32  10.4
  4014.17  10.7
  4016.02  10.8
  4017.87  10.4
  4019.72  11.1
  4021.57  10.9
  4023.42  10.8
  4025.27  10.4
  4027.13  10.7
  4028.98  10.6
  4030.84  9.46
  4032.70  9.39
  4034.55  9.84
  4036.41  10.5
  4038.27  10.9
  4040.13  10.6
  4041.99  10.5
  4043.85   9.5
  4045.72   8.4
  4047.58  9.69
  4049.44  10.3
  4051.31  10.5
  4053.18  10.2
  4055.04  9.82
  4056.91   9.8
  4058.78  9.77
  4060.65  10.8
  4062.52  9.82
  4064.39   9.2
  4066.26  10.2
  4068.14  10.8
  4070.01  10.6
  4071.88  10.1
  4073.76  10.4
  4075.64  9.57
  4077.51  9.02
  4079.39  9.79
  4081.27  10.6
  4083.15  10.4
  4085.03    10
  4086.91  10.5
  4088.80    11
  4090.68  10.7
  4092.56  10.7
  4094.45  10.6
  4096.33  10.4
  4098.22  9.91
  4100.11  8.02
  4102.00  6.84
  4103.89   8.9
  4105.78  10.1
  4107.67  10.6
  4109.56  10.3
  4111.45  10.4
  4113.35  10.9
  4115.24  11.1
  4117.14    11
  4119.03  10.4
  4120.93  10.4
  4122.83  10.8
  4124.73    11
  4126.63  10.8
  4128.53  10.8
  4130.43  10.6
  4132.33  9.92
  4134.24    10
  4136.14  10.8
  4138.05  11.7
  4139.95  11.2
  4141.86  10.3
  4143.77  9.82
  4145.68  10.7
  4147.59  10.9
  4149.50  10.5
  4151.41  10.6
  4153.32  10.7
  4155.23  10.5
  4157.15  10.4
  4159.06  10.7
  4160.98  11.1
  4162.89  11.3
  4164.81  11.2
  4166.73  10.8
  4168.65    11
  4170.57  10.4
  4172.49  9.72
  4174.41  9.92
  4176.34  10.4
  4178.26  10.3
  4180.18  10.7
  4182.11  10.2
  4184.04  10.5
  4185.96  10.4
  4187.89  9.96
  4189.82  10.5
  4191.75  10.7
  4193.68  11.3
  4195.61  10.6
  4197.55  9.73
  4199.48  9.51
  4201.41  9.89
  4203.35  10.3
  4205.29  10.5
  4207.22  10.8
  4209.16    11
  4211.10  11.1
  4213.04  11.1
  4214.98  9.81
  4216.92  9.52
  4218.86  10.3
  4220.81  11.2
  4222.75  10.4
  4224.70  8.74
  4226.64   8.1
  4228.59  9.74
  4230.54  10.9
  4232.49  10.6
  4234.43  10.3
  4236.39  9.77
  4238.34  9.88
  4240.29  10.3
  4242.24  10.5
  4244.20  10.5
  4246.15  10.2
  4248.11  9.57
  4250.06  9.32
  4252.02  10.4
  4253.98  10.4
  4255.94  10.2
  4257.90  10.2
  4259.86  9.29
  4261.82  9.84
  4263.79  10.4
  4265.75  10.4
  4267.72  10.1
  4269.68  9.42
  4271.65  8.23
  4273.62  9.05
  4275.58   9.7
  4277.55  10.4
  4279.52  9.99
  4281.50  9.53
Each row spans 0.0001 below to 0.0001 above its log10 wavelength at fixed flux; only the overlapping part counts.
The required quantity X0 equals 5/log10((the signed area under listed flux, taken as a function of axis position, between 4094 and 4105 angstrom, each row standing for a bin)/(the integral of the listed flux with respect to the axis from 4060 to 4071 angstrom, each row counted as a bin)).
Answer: -95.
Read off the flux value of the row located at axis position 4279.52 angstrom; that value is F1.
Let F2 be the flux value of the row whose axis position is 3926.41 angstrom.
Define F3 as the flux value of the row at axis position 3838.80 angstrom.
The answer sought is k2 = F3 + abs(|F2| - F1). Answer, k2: 9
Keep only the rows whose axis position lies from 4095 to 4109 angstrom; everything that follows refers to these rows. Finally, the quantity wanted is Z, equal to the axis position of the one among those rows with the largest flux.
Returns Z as 4107.67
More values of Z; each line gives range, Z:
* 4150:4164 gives 4162.89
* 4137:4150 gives 4138.05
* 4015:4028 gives 4019.72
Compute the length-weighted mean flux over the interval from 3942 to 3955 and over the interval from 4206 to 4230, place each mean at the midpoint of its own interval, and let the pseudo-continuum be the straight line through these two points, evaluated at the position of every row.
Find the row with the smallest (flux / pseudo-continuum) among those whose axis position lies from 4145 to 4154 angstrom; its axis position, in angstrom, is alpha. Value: 4149.50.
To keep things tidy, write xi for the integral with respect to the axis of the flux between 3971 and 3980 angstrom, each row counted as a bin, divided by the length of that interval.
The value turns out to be 7.0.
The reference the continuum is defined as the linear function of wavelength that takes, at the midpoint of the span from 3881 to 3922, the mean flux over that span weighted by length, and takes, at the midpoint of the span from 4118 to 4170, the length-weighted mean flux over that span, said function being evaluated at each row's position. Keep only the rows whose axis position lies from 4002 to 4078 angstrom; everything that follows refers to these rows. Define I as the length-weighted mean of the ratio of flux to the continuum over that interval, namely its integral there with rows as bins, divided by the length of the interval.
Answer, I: 1.07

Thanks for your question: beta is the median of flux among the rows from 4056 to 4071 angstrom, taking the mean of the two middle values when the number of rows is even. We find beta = 10.0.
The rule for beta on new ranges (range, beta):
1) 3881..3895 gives 7.7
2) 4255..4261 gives 10.2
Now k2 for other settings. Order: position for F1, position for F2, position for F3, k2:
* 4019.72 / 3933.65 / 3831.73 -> 15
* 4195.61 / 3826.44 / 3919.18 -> 12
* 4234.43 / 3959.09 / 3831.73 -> 7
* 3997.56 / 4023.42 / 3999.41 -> 12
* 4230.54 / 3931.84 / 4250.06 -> 18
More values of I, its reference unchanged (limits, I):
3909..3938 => 0.75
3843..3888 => 1.09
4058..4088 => 1.02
